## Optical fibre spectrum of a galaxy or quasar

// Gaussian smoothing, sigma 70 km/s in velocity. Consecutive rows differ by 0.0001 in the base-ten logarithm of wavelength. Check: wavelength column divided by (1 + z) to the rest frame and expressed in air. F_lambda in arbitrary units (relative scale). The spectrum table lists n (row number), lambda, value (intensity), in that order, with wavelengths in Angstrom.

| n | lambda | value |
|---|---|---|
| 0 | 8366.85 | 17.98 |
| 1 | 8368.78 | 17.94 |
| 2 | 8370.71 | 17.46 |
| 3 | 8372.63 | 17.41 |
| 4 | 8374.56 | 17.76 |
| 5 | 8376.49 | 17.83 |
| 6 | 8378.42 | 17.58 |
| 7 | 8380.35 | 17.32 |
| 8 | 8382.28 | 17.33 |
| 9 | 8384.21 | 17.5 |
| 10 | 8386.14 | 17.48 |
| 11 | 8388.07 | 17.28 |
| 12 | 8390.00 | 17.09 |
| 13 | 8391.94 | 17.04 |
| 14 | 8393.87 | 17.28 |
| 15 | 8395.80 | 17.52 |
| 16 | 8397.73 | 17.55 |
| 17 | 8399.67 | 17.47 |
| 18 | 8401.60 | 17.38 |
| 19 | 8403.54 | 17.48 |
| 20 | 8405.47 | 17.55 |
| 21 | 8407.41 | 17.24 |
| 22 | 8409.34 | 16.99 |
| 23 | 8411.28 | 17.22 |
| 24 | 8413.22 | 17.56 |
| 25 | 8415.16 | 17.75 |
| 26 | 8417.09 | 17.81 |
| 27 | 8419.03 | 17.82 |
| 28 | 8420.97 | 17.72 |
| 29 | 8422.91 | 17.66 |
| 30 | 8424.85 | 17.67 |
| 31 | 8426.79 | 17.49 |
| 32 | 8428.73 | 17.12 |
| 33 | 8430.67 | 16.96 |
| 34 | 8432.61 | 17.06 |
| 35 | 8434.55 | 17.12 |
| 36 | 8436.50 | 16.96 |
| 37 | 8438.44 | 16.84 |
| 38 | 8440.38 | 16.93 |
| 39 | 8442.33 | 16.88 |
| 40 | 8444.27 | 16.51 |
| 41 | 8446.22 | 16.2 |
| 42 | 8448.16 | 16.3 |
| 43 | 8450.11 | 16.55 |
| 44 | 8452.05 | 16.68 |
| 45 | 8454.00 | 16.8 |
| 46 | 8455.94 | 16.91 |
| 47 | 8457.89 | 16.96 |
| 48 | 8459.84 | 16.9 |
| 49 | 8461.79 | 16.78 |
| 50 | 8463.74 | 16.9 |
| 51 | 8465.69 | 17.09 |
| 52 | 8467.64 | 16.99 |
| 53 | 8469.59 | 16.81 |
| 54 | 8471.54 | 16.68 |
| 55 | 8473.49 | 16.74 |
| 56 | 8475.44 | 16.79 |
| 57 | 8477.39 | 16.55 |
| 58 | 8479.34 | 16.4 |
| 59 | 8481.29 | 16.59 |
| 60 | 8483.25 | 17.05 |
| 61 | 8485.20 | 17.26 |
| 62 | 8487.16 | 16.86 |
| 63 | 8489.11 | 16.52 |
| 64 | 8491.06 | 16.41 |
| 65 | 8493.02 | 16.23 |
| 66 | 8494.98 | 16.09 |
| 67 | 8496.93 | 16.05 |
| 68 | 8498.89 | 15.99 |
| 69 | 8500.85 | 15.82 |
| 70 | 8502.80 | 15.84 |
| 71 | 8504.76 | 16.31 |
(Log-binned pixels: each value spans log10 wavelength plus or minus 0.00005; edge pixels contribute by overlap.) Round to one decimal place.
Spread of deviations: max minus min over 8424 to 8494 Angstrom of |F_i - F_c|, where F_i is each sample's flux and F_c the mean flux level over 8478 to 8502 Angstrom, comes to 1.2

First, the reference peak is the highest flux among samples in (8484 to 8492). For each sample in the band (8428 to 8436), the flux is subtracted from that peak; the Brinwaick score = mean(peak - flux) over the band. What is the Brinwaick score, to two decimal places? 0.20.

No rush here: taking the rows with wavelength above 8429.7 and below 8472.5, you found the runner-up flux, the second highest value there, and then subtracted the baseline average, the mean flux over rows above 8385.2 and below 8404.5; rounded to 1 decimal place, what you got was -0.3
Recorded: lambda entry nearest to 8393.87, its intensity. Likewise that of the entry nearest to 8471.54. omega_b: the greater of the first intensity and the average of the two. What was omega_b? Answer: 17.3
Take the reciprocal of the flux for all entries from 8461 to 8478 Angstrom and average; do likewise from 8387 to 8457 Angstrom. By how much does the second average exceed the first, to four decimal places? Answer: -0.0012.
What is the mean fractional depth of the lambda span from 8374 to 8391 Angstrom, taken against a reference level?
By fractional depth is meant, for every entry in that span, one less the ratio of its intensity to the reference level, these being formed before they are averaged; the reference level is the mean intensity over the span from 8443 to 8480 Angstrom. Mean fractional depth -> -0.04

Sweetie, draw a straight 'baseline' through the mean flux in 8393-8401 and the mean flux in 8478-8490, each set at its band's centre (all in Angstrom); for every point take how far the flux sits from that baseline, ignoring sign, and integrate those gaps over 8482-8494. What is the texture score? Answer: 3.7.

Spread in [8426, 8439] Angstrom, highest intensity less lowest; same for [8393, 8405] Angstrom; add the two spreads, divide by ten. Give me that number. 0.092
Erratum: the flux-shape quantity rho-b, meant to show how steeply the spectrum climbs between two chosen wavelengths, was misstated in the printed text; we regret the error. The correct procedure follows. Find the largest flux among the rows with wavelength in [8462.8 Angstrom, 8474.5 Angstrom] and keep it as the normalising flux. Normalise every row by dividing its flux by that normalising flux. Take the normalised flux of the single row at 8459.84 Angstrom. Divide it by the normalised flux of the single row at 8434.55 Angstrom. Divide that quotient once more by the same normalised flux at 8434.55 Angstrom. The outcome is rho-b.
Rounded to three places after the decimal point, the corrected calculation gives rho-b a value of 0.985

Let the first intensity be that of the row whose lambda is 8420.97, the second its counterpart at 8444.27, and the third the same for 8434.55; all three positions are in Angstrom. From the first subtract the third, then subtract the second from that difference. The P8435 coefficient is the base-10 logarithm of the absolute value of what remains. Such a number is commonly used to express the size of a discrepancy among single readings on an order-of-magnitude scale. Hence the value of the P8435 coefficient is 1.20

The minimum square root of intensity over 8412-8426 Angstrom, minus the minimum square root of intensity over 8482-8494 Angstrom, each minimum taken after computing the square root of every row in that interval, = 0.162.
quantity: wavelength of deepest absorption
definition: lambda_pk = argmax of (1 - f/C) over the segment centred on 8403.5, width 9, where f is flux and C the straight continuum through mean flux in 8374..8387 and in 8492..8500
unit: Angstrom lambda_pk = 8407.41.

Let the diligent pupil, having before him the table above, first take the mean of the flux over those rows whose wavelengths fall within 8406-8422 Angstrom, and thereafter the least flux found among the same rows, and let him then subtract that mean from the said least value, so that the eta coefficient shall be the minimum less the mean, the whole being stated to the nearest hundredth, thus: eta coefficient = -0.52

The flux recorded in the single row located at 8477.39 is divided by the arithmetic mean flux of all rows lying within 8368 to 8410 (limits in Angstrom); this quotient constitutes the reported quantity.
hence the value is 0.949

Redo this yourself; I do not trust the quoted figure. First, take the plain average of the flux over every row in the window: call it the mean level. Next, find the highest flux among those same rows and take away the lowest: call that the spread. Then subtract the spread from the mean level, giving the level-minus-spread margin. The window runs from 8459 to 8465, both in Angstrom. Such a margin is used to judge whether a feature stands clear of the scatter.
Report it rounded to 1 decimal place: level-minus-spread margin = 16.7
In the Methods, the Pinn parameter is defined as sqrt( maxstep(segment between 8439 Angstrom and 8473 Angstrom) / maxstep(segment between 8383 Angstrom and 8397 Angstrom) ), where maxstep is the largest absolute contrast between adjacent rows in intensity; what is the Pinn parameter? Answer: 1.24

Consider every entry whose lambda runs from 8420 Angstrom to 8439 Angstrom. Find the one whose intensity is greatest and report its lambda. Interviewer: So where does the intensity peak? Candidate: 8420.97 Angstrom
